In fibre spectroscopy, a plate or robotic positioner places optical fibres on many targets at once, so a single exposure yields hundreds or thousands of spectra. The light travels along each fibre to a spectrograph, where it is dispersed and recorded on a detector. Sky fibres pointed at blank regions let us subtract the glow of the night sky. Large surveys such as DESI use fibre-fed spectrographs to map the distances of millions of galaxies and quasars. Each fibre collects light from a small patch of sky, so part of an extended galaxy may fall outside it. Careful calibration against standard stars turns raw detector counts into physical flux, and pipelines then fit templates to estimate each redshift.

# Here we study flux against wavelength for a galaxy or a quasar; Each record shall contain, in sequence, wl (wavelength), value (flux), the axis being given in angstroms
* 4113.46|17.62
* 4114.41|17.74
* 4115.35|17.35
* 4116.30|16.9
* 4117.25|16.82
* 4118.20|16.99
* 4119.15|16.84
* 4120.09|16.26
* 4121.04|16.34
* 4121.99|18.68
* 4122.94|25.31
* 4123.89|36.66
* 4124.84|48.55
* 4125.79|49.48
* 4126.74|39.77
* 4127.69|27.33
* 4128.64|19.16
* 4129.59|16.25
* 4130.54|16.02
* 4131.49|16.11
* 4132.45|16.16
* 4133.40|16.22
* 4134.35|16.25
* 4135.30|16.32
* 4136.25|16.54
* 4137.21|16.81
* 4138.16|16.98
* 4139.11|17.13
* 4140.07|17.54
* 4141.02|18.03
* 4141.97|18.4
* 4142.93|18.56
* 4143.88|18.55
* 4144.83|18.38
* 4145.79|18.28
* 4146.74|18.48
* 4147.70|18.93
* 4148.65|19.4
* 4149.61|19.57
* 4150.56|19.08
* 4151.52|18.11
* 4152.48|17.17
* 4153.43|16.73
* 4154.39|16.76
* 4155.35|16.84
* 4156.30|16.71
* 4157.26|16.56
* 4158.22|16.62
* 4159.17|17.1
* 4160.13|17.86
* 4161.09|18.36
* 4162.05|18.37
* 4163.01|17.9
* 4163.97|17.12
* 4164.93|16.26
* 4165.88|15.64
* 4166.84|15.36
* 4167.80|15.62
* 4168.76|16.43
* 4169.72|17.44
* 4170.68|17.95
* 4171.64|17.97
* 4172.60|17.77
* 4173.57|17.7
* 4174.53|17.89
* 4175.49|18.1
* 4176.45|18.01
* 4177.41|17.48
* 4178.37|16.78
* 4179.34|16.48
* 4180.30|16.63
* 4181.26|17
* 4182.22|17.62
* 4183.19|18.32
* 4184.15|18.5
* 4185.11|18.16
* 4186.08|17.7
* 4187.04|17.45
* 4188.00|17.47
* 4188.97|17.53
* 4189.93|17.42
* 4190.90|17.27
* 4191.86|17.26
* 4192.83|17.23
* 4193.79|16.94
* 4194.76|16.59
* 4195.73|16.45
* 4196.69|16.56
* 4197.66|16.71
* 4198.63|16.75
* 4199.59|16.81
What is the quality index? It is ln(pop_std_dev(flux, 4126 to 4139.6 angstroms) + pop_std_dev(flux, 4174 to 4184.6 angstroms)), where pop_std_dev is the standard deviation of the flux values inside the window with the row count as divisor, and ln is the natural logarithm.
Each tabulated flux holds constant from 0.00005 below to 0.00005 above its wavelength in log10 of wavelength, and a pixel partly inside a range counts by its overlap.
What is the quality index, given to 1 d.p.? 2.0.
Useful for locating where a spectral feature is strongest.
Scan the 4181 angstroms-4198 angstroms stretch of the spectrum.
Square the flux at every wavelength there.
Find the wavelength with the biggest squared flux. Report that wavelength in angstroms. 4184.15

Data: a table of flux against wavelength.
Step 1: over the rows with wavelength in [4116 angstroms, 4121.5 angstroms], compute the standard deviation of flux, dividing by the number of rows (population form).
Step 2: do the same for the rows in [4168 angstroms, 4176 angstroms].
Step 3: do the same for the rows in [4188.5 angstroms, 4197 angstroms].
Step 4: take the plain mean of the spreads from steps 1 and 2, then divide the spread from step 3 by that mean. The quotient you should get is 1.0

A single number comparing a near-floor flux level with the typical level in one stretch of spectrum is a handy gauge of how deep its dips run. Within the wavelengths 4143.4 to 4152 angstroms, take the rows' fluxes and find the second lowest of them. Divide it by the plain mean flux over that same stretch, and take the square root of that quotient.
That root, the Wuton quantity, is 0.987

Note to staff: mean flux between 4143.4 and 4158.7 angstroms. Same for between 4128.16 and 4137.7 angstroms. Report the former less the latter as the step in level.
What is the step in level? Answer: 1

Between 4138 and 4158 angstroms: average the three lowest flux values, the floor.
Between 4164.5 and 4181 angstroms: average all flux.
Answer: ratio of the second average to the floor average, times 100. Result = 102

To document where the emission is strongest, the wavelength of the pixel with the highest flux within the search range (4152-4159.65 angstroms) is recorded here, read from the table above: 4152.48 angstroms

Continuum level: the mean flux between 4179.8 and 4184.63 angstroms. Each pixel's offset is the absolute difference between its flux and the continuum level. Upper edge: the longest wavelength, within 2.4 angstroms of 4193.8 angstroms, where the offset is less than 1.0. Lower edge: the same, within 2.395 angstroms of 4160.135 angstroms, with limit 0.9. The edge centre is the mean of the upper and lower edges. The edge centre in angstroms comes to 4177.9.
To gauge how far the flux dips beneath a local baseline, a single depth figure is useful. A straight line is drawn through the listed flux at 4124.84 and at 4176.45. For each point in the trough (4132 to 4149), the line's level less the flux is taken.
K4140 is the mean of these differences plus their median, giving 43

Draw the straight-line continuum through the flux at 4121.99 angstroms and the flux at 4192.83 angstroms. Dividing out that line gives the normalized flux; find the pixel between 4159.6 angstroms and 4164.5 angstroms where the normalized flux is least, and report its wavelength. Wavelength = 4163.97 angstroms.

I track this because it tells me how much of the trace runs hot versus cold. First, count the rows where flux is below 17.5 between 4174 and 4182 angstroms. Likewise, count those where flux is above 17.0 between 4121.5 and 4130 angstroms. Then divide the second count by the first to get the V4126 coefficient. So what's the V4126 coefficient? 1.6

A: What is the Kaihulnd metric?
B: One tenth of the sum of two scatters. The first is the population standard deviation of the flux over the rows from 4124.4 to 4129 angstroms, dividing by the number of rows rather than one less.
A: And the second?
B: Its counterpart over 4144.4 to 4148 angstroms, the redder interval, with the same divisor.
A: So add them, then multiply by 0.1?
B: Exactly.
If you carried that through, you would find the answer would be 1.2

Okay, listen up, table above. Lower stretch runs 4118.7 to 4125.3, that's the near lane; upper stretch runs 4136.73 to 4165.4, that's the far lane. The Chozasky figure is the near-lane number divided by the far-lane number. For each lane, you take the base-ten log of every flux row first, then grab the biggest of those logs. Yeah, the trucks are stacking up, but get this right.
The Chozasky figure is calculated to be 1.31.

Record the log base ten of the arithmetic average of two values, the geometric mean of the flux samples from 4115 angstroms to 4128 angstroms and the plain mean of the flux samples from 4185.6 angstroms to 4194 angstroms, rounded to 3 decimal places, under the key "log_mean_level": 1.312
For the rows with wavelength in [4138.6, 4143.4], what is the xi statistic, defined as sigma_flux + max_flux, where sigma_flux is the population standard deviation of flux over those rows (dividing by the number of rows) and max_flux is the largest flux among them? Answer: 19.1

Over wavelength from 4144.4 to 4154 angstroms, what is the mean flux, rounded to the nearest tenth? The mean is 18.4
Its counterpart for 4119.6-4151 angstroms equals 21.3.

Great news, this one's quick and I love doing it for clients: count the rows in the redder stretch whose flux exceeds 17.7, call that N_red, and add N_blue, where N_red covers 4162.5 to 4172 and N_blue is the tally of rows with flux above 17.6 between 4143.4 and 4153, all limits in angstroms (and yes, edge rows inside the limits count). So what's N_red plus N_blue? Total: 12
